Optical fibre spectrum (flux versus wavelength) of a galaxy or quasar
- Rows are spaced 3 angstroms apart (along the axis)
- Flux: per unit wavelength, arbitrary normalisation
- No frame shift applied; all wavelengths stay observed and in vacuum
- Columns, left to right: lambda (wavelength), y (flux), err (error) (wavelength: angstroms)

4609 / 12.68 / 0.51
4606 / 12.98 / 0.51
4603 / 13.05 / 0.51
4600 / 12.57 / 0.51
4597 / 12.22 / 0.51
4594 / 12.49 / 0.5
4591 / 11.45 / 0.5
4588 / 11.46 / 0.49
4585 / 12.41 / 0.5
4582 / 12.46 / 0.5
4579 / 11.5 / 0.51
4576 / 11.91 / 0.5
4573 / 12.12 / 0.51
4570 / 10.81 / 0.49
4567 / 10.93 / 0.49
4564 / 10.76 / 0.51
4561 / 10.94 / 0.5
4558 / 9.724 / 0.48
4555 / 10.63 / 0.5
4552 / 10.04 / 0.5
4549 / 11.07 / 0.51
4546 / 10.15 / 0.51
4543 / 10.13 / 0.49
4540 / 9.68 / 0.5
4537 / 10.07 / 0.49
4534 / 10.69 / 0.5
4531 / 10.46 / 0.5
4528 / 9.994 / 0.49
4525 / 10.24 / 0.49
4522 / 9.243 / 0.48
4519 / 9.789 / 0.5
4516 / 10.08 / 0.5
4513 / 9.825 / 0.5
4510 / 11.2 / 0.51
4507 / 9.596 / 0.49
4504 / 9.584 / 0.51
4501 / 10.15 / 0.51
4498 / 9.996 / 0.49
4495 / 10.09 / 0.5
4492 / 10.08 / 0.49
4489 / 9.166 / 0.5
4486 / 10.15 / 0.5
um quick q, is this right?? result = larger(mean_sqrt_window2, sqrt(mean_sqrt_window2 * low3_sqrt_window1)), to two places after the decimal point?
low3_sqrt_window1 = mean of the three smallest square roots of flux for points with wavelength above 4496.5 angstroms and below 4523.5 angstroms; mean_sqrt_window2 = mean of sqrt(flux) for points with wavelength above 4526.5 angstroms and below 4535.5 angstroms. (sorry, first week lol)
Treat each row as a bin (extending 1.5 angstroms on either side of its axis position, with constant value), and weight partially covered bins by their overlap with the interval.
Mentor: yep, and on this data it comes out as 3.22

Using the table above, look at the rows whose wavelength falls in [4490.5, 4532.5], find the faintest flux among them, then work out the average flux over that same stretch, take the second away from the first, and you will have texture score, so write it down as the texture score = -0.78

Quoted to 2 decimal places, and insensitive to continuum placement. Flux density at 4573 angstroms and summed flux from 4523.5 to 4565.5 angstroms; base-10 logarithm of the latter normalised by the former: 1.08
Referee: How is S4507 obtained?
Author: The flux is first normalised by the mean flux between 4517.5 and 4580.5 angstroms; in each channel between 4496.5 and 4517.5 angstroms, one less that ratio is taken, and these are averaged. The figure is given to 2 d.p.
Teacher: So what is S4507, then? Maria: 0.04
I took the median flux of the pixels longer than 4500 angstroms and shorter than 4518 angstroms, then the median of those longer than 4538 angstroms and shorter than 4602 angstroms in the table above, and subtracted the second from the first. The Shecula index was -1.1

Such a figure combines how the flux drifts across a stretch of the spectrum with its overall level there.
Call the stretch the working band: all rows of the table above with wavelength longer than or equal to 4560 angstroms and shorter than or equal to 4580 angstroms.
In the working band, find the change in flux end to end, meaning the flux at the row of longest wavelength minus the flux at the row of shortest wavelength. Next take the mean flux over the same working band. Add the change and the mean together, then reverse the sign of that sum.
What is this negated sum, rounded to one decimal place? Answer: -11.8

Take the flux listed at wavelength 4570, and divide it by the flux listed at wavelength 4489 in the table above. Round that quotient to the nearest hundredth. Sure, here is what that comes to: 1.18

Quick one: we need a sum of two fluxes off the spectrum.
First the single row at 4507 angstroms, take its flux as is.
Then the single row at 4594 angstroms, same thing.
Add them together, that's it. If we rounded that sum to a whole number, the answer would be 22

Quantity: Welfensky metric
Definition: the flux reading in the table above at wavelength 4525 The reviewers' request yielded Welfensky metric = 10.24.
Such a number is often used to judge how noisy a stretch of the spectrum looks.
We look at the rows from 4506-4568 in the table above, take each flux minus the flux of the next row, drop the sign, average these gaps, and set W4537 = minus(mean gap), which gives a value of -0.63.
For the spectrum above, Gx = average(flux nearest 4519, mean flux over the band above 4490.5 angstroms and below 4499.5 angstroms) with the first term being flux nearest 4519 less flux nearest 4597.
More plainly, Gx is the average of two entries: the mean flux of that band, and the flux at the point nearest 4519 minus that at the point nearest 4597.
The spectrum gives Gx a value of 3.8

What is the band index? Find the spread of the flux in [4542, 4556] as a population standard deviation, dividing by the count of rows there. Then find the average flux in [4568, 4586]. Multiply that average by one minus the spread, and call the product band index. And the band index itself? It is 7.2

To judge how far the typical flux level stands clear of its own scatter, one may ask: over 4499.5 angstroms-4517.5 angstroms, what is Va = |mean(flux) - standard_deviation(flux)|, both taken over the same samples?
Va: 9.5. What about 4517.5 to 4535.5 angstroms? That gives 9.6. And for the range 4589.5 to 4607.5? 11.9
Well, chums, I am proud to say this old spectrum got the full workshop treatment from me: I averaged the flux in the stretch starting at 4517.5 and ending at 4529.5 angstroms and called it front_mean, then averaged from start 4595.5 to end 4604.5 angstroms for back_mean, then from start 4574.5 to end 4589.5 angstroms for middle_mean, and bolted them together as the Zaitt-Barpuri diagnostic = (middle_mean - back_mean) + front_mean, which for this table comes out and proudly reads 9.2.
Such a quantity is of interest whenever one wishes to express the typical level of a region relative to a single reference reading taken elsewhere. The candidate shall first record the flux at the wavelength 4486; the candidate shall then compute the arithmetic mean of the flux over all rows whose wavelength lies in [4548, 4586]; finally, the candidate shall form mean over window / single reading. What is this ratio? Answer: 1.10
